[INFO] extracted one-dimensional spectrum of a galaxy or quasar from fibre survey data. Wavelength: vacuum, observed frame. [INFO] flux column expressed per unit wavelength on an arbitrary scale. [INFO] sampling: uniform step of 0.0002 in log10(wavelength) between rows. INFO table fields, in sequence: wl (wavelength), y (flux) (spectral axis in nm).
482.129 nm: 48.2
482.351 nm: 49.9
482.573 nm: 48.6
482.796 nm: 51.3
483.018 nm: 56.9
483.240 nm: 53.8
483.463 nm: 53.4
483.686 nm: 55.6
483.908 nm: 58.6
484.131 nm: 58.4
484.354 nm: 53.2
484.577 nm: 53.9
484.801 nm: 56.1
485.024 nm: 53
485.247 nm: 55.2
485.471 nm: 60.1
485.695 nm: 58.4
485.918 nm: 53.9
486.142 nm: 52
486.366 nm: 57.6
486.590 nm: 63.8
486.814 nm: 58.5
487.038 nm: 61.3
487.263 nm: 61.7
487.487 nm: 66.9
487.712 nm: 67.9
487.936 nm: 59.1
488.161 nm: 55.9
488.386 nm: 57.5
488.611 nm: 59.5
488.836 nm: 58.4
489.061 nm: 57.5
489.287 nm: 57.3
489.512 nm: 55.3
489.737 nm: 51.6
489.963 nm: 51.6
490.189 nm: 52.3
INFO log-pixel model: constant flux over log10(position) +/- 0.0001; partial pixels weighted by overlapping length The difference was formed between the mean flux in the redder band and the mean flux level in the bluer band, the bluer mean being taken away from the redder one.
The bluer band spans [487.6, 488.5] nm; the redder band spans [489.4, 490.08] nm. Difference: -7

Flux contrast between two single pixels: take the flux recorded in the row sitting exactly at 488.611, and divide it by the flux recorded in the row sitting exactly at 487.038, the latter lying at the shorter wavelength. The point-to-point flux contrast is 0.97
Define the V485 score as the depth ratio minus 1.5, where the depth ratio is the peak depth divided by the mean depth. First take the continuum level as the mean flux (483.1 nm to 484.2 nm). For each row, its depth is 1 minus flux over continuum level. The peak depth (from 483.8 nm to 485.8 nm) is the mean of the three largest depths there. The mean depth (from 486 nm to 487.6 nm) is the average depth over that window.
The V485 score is -2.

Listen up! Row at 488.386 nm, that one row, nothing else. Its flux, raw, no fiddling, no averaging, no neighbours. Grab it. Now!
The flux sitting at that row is 57.5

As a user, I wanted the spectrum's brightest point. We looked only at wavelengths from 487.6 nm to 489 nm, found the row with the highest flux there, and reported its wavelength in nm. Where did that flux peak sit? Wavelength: 487.712 nm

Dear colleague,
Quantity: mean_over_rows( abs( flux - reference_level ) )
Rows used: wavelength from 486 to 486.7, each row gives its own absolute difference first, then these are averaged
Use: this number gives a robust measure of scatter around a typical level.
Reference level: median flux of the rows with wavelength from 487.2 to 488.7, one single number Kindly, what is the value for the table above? 4.6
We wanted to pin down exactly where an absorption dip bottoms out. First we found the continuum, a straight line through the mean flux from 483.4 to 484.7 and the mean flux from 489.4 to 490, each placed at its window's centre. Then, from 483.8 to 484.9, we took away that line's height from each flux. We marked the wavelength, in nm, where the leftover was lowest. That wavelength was 484.354 nm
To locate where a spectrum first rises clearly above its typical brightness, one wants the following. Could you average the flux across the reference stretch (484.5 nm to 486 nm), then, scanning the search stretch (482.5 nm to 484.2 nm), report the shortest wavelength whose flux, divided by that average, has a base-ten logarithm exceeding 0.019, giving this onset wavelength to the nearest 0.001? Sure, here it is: 483.908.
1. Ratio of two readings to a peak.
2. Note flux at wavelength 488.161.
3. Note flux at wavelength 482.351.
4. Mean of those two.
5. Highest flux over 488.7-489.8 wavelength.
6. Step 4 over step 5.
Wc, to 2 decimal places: 0.91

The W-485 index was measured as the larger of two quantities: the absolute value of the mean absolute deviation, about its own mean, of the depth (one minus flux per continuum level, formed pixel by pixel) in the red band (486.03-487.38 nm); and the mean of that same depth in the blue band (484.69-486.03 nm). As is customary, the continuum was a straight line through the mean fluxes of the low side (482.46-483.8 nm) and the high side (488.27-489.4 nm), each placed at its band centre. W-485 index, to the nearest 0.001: 0.051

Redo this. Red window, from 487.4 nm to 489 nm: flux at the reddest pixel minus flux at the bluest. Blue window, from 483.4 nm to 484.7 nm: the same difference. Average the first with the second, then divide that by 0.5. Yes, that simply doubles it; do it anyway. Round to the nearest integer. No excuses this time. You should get -8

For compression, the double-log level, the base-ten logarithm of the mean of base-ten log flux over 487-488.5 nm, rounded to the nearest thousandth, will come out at 0.252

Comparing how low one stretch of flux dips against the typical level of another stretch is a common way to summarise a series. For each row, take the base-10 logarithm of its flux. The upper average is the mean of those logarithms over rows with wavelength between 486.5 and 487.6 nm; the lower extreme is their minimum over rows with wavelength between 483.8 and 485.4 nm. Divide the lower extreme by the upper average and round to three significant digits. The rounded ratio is 0.961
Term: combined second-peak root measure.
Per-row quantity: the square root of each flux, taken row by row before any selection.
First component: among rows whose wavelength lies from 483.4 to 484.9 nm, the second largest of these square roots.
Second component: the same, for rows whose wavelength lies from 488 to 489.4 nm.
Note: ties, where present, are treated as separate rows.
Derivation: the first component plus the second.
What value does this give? 15.3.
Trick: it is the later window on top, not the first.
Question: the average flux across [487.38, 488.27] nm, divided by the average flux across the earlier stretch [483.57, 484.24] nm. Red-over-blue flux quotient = 1.085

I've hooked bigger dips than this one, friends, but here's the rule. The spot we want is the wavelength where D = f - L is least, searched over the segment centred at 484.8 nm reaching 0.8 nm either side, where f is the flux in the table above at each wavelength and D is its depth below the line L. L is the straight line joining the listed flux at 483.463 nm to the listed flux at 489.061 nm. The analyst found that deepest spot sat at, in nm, 485.024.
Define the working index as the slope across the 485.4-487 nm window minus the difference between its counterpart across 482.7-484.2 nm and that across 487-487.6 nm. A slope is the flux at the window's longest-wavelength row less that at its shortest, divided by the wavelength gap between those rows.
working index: 6.0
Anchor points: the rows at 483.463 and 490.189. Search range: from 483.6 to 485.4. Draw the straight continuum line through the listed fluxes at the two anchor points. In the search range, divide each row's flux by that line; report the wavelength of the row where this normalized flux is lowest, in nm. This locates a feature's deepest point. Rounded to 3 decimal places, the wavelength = 485.024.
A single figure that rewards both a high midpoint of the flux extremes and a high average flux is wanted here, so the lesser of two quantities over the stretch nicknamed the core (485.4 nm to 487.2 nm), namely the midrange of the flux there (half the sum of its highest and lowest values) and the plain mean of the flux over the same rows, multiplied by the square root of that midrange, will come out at 441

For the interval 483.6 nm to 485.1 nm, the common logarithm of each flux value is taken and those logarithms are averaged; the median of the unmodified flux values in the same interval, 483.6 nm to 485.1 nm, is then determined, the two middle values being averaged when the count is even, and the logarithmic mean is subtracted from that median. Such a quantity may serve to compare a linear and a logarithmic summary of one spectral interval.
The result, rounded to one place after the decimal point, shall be 53.9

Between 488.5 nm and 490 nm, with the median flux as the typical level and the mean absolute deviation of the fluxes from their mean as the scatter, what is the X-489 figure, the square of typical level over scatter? 480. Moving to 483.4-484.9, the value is 954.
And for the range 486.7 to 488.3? 339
